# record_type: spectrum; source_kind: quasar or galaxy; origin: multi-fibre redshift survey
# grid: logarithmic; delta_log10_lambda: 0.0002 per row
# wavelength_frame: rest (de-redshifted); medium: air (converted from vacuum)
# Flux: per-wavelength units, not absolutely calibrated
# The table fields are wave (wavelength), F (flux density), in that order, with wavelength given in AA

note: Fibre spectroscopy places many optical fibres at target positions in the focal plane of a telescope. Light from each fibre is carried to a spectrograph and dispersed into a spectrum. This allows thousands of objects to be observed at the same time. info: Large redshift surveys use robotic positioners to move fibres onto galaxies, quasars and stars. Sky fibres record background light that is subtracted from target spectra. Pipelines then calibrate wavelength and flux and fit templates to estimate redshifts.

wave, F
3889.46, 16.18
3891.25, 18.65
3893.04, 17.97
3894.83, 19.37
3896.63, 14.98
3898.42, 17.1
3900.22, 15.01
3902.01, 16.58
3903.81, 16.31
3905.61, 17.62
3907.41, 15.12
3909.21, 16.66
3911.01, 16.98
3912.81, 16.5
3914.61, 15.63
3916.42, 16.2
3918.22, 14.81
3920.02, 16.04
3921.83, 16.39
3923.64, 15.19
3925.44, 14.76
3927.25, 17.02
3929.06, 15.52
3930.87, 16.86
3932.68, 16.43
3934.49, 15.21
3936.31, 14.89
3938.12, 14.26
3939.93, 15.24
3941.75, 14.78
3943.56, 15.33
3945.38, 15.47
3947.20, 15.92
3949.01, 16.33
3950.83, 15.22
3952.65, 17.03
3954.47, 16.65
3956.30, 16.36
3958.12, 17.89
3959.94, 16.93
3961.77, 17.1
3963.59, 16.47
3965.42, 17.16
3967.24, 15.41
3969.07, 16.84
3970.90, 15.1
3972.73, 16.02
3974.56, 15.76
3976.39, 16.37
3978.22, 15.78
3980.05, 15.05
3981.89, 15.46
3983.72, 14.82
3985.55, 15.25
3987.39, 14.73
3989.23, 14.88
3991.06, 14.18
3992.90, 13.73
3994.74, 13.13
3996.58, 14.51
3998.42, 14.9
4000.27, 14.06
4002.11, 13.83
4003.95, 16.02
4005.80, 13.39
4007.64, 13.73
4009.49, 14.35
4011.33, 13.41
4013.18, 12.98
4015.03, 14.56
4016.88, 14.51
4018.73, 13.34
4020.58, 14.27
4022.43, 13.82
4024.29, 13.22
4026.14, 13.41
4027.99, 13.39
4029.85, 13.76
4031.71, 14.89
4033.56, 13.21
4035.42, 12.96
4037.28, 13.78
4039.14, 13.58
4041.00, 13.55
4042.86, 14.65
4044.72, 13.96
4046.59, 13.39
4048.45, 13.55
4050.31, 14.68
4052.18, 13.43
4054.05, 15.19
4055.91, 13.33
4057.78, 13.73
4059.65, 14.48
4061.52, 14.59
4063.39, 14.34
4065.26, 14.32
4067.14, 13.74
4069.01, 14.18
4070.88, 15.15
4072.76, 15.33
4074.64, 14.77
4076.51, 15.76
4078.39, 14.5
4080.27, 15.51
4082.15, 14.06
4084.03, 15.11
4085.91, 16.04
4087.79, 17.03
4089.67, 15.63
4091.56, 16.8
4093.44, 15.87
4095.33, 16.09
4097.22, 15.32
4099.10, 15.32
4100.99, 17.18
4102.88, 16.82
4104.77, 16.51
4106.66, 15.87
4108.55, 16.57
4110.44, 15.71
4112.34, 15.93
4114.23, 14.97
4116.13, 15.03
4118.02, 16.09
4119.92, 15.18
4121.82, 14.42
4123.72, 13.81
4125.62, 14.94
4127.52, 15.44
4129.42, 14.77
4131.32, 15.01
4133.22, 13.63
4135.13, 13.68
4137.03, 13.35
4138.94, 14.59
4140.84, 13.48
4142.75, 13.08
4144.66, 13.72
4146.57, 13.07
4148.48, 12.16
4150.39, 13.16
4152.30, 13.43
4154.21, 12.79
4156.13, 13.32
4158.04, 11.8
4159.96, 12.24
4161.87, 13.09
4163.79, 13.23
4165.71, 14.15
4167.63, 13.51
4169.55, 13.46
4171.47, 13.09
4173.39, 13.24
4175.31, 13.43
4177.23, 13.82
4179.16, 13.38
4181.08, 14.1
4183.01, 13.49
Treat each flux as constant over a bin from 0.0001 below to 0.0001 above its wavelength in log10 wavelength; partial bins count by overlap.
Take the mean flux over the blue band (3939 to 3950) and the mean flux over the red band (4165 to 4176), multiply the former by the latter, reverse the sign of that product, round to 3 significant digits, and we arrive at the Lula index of -209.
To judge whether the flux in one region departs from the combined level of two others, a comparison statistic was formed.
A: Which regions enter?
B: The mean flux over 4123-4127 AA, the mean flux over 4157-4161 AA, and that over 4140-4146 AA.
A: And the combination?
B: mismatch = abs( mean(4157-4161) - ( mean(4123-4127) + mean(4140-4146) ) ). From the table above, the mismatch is 15.8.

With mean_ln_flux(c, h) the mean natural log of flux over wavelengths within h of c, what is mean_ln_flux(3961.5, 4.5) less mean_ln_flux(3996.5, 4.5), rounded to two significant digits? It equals 0.20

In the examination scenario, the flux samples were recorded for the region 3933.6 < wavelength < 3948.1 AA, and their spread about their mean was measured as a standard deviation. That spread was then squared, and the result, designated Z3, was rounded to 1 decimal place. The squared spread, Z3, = 0.2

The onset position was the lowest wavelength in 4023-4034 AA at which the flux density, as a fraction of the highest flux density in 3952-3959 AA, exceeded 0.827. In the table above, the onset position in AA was 4031.71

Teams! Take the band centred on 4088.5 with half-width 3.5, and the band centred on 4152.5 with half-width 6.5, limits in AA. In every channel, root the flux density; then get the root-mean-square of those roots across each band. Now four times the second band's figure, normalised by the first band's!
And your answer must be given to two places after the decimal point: 3.54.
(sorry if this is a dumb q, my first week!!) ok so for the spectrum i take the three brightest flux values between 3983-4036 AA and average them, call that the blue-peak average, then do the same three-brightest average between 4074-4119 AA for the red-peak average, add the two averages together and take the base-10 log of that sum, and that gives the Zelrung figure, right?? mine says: 1.511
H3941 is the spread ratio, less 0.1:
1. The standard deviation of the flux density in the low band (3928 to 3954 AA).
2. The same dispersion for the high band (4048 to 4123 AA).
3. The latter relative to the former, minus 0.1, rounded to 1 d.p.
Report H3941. 1.2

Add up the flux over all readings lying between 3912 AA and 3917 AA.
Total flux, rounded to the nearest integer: 48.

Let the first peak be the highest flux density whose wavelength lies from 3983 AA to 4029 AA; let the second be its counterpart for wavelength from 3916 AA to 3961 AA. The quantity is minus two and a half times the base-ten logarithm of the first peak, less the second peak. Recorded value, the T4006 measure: -20.9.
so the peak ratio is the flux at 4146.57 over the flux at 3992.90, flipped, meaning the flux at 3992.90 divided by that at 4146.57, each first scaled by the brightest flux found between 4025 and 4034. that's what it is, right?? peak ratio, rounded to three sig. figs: 1.05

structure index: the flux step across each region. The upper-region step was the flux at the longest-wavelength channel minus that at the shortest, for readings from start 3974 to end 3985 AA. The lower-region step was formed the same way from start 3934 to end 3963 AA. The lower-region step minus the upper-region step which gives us 2.8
